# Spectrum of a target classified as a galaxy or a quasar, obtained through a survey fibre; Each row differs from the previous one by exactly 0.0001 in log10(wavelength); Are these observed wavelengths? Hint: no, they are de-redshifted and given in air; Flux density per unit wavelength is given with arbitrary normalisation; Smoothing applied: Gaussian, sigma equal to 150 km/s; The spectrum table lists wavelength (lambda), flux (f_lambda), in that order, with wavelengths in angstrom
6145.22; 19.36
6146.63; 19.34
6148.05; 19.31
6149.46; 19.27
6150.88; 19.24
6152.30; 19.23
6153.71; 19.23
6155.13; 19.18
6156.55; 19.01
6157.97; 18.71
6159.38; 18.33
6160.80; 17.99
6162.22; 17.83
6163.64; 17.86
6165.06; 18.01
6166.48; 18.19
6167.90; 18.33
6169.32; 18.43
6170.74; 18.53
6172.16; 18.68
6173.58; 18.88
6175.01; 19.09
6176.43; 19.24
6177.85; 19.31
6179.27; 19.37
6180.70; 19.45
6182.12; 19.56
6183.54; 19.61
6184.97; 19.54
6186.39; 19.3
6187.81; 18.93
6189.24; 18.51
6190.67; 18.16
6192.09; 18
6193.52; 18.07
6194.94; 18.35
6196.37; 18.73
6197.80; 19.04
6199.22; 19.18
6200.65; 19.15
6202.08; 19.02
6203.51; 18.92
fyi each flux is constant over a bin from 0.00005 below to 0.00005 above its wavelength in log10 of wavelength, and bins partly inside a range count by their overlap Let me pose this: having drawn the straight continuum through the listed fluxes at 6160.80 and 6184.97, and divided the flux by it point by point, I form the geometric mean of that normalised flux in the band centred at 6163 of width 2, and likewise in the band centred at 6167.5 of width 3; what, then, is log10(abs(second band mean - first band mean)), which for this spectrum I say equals -2.10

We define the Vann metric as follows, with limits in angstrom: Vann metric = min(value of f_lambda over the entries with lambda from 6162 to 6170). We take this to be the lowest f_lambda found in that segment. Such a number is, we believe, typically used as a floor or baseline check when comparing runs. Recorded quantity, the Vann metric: 17.83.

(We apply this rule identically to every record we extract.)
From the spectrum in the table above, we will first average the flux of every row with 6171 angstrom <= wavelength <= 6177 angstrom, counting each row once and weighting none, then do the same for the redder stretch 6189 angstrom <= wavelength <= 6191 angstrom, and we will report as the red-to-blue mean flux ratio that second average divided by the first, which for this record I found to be 0.97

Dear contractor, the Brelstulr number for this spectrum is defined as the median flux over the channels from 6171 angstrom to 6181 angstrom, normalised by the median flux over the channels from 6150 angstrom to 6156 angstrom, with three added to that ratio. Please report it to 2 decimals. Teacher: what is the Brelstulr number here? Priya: 4.00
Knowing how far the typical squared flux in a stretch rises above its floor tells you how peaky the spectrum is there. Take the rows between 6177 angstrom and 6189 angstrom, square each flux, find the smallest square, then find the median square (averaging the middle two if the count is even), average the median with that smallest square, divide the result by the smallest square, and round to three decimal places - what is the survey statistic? 1.026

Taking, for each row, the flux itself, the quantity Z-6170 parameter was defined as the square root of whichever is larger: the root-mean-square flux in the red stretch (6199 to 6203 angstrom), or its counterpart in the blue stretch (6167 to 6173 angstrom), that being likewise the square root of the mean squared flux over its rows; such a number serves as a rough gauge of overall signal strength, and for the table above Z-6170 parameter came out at 4.372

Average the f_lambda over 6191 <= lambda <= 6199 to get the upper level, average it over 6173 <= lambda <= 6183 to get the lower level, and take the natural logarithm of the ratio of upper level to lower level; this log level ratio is -0.04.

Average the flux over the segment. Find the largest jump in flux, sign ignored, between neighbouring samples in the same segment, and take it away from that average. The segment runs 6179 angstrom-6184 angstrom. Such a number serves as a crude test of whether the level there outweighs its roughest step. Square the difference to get 376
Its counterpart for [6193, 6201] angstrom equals 338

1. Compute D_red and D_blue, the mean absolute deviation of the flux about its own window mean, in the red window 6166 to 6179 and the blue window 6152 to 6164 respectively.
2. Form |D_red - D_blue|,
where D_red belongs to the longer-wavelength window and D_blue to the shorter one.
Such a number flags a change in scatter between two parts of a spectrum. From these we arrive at 0.18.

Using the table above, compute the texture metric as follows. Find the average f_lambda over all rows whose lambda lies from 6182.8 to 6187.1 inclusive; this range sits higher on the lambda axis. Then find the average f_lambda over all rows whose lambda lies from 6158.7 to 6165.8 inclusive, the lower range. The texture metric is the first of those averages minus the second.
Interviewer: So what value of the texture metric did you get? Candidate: 1.5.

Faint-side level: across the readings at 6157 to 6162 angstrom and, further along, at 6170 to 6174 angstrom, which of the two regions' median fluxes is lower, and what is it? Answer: 18.33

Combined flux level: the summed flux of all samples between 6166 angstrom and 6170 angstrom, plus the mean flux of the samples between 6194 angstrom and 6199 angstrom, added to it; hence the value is 73.7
